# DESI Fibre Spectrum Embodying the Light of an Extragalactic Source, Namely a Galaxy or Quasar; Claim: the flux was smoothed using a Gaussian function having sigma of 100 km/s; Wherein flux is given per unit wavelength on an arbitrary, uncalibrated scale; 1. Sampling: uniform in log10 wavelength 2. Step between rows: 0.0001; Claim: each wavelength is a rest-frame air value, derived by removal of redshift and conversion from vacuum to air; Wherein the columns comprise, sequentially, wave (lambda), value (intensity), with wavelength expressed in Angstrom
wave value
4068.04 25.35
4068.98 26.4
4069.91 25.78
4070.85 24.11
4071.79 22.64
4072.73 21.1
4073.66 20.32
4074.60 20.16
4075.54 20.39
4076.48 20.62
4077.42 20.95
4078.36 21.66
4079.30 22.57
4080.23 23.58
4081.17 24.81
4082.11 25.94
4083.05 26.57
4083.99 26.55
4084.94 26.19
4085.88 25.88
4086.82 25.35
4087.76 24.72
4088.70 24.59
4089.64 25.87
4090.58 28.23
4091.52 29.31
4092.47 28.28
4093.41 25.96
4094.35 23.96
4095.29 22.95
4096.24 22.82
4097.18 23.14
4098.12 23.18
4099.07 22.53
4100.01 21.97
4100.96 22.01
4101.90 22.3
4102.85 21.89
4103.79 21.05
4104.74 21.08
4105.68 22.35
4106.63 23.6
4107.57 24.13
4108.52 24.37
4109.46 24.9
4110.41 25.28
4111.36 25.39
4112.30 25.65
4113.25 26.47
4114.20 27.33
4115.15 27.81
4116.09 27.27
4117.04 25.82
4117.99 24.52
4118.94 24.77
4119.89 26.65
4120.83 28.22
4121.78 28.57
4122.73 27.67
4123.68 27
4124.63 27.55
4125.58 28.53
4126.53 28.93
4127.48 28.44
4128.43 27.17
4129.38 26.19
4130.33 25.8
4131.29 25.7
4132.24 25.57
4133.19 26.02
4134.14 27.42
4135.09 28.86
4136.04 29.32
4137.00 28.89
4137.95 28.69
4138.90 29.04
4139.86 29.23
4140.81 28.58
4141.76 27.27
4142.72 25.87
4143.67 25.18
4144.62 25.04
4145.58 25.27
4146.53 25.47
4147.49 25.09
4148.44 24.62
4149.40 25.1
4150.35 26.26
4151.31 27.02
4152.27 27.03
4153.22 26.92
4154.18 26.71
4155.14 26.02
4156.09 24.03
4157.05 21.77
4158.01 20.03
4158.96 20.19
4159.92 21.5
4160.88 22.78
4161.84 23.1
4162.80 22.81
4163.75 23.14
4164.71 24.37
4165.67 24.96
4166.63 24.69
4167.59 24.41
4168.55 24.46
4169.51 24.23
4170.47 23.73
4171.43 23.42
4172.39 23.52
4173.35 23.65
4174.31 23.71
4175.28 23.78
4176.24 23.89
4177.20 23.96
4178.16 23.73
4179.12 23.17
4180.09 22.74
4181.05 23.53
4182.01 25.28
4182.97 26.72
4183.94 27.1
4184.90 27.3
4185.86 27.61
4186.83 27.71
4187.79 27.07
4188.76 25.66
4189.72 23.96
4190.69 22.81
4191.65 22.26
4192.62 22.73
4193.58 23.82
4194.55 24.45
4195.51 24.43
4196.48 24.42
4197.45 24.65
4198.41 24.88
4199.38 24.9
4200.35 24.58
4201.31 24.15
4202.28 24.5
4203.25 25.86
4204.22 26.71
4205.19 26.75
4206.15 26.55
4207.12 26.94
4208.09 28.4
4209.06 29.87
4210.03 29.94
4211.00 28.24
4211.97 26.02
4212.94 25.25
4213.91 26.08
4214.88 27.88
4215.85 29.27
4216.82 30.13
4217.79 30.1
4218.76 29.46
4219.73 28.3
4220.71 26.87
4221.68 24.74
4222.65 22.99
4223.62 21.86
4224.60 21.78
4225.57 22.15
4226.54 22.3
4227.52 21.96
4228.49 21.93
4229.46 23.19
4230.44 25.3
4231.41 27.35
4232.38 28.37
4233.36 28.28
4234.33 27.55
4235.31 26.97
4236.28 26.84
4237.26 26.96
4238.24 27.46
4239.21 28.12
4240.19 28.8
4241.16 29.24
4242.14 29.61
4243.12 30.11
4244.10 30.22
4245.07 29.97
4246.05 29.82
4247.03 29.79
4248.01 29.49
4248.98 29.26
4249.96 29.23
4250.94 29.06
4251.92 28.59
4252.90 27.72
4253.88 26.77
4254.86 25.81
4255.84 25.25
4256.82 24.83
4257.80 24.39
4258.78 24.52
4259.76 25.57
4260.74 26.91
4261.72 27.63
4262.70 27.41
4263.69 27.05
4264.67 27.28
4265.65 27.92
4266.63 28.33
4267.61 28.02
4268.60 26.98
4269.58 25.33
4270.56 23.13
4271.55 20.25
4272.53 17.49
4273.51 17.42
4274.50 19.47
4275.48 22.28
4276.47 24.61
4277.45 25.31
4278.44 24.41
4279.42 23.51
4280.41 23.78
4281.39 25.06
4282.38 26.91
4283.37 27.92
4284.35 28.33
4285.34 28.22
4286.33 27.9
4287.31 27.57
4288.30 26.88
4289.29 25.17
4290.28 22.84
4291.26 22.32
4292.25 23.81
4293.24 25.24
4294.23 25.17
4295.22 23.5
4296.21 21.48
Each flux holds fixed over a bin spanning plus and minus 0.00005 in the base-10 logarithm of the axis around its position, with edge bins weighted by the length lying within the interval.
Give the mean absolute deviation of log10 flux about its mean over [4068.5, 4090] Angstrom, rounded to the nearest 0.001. 0.038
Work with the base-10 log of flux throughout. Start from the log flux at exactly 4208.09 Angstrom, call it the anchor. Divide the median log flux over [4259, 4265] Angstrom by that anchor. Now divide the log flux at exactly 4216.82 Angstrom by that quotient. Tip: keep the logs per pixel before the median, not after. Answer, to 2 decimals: 1.50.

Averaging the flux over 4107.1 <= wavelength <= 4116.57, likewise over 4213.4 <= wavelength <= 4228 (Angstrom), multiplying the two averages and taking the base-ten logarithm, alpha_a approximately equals 2.82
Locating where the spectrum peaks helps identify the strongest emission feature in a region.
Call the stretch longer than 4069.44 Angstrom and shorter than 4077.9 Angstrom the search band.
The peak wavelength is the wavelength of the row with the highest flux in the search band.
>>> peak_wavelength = 4069.91 Angstrom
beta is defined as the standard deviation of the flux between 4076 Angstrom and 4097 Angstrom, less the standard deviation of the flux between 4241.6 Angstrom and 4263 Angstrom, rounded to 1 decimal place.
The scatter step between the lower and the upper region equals 0.3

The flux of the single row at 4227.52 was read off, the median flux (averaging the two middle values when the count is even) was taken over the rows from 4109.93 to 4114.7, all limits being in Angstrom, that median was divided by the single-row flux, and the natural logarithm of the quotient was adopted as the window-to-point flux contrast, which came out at 0.16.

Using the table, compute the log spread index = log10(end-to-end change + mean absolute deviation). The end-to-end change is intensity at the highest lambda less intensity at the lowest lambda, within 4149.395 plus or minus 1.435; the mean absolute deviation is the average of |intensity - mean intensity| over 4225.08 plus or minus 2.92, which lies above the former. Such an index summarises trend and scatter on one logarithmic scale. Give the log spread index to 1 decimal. 0.3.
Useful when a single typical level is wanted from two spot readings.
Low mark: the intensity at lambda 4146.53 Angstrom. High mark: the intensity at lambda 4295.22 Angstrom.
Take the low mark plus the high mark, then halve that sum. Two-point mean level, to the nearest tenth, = 24.5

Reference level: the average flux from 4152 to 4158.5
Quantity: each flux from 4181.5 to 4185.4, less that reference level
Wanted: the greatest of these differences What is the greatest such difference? 2.7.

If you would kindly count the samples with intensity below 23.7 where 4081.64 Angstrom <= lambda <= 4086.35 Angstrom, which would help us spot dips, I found 0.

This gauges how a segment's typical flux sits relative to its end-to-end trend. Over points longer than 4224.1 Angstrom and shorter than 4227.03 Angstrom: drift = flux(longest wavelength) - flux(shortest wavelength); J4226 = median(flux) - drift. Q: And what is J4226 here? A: 22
